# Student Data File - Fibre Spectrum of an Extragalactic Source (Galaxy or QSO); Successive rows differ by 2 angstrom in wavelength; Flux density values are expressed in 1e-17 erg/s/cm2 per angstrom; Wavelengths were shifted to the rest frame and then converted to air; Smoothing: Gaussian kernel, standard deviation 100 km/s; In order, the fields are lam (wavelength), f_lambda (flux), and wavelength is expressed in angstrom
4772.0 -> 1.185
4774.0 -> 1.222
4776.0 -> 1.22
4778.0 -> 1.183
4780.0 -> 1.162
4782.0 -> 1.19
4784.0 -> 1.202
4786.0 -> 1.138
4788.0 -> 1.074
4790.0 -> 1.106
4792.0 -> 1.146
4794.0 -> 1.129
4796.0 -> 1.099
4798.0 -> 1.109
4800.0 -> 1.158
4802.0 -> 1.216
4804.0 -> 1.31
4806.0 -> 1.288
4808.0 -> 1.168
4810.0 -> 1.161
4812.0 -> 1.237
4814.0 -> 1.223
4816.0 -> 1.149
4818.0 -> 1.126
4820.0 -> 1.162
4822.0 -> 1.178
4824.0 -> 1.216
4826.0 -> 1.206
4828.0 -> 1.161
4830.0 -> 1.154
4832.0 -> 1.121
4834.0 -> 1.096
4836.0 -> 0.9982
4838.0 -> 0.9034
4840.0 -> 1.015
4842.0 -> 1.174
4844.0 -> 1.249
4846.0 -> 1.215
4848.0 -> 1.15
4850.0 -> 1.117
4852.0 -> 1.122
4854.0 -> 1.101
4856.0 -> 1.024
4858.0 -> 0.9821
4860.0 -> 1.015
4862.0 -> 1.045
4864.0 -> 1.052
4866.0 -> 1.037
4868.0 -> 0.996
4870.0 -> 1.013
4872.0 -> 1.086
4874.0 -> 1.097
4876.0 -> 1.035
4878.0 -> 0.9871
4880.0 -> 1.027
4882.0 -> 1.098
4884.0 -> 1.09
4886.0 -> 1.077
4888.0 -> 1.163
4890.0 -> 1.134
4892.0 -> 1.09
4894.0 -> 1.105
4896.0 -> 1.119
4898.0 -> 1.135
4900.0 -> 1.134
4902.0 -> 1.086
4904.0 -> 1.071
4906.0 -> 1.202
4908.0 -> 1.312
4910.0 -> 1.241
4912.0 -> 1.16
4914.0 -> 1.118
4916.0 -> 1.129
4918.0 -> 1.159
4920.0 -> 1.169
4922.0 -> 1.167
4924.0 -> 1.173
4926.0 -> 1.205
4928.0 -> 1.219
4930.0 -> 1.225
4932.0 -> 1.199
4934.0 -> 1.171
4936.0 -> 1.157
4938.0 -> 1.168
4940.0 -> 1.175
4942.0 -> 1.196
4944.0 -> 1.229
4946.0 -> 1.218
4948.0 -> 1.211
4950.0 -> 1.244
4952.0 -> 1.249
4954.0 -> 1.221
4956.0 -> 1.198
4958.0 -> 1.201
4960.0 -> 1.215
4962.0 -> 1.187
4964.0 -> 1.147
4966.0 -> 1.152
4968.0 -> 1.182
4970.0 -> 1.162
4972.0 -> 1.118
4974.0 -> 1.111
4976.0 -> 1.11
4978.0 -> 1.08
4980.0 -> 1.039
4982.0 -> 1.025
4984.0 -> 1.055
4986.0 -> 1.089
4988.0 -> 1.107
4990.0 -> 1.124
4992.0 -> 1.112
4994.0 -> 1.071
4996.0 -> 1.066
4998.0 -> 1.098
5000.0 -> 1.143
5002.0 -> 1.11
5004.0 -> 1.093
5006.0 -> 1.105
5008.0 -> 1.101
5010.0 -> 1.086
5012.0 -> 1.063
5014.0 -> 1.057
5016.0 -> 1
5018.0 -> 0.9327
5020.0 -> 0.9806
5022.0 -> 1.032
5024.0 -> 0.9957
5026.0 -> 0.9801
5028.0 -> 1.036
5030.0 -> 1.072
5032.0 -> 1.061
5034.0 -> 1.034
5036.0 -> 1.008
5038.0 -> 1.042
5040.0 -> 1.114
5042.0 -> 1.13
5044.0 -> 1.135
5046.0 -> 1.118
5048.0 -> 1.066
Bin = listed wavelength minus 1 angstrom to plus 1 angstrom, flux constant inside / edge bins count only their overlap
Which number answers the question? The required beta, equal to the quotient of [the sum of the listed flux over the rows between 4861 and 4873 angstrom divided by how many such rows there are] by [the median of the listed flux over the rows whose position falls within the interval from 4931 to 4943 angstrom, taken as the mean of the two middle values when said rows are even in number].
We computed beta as 0.89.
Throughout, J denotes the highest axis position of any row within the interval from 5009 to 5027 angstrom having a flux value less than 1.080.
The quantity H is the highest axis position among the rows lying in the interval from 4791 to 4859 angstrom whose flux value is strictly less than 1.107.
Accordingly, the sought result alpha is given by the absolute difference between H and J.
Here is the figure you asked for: 168 angstrom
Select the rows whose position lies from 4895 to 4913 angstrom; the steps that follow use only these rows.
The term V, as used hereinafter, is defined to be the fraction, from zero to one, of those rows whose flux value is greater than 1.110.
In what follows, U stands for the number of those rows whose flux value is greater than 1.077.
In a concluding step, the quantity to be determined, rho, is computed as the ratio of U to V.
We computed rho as 10.3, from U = 8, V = 0.78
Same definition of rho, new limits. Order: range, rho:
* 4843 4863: 12.0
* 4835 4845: 5.0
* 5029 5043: 7.0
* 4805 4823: 9.0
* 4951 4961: 5.0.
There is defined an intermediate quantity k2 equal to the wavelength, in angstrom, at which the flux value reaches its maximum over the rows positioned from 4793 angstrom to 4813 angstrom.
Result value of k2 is 4804.0 angstrom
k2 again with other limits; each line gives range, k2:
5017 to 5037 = 5030.0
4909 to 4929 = 4910.0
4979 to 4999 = 4990.0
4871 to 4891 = 4888.0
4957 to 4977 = 4960.0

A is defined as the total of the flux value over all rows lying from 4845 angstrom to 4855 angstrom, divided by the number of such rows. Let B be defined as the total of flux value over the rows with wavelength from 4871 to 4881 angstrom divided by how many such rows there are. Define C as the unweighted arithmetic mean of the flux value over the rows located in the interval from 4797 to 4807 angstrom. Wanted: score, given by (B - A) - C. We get -1.31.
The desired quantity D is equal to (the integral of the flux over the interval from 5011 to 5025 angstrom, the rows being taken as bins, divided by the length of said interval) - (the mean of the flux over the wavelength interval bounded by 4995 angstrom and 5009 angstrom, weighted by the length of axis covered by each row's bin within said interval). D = -0.09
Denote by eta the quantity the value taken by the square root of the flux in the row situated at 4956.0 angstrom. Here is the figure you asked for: 1.09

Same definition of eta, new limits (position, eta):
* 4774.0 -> 1.11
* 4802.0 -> 1.10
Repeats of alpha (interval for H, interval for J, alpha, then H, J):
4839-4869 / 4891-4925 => 36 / 4868.0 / 4904.0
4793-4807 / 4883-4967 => 108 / 4796.0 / 4904.0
